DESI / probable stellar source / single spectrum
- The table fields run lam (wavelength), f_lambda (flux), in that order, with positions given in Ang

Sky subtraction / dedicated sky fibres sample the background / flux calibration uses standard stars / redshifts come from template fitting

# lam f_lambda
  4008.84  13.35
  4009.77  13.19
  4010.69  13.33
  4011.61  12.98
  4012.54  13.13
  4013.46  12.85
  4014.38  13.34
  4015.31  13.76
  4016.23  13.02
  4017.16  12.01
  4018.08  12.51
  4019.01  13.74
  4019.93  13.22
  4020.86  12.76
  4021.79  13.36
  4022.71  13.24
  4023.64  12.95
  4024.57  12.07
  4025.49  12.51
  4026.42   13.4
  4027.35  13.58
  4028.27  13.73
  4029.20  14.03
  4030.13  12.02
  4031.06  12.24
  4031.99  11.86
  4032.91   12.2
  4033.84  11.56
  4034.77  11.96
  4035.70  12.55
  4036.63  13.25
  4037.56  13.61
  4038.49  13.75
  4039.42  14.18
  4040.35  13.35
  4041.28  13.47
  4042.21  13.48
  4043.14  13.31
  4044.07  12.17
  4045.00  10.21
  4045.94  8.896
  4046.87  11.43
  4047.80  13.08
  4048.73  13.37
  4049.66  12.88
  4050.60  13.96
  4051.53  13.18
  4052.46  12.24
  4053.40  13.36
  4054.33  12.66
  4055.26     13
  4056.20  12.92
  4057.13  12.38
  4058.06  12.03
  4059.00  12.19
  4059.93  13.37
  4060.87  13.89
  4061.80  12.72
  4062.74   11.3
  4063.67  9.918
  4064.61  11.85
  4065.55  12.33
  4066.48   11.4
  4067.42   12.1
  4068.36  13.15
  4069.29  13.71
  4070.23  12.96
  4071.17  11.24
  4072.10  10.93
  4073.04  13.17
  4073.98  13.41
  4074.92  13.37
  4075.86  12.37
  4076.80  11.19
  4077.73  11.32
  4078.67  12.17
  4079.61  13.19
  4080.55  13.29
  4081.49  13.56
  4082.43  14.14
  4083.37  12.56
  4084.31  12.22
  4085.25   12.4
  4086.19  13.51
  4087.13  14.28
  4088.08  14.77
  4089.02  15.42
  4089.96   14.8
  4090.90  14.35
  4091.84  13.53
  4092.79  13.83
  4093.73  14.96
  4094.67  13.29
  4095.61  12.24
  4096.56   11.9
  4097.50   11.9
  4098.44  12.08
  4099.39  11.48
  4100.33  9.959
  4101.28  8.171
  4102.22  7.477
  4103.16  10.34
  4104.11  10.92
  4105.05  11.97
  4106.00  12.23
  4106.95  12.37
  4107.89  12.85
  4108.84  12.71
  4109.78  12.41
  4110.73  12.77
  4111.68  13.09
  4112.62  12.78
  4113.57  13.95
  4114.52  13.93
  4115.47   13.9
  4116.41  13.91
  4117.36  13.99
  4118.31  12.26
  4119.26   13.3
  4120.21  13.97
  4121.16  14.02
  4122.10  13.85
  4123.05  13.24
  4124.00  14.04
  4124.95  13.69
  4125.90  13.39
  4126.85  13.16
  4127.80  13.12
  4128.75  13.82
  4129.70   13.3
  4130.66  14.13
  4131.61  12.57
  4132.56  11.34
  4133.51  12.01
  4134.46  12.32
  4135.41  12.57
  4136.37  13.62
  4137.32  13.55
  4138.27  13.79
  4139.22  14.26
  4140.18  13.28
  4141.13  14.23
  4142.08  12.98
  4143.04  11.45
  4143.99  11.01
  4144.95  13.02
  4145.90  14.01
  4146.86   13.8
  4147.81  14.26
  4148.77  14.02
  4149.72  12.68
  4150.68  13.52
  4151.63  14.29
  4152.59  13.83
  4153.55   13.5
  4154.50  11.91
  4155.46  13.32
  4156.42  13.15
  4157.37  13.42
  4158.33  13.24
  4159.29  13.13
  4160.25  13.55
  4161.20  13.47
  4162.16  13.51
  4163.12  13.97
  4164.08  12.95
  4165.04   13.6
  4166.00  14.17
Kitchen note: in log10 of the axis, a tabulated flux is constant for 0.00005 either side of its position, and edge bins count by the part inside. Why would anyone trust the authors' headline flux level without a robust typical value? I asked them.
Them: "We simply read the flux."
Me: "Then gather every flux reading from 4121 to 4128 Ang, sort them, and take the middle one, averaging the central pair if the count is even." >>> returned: 13.5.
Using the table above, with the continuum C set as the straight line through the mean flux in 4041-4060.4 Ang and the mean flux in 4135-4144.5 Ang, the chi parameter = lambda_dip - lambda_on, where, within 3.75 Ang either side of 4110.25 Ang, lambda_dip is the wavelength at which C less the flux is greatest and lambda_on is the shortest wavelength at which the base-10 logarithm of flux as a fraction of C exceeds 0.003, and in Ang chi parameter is -4.7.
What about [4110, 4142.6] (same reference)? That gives 20.9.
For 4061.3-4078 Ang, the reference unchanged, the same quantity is 1.9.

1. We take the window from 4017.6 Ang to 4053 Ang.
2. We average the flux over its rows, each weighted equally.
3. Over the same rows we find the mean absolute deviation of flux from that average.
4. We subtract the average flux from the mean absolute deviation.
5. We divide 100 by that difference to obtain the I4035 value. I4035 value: -8.35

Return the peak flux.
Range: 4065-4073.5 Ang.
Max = 13.71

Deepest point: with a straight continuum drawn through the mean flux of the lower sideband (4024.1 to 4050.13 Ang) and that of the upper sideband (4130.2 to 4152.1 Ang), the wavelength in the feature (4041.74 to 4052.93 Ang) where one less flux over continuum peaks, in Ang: 4045.94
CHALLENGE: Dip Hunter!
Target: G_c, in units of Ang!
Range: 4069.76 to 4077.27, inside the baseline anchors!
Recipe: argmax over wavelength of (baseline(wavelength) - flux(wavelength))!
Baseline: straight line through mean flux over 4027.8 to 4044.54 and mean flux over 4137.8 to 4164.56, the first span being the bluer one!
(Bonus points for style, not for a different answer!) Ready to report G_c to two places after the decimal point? 4072.10 Ang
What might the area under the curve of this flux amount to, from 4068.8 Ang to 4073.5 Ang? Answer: 58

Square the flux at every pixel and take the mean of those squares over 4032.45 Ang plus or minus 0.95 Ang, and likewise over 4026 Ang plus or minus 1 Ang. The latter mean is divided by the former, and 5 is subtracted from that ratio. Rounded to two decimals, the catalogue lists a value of -3.84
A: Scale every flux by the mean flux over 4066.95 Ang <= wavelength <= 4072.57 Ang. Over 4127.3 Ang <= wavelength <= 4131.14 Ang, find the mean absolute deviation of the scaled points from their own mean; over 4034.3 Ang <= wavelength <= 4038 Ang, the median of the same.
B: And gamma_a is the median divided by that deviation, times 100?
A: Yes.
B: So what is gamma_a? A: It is 3373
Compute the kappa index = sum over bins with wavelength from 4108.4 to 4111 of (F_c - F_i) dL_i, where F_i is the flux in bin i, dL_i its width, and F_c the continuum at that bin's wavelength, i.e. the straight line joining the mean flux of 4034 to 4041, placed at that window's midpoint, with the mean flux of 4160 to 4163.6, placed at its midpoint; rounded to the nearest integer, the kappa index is 2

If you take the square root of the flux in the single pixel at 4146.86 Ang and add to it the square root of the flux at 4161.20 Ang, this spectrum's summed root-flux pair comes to 7.38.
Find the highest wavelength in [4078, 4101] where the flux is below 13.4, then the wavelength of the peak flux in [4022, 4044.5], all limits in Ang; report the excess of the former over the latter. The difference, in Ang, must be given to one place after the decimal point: 60.9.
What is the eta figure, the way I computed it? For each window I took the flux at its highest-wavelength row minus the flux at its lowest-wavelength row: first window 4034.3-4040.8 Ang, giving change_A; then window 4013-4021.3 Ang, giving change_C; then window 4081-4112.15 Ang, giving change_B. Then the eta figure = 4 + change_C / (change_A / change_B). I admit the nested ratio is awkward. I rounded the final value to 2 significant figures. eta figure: 4.0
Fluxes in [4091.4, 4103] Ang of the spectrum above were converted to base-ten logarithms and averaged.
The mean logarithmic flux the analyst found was 1.06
